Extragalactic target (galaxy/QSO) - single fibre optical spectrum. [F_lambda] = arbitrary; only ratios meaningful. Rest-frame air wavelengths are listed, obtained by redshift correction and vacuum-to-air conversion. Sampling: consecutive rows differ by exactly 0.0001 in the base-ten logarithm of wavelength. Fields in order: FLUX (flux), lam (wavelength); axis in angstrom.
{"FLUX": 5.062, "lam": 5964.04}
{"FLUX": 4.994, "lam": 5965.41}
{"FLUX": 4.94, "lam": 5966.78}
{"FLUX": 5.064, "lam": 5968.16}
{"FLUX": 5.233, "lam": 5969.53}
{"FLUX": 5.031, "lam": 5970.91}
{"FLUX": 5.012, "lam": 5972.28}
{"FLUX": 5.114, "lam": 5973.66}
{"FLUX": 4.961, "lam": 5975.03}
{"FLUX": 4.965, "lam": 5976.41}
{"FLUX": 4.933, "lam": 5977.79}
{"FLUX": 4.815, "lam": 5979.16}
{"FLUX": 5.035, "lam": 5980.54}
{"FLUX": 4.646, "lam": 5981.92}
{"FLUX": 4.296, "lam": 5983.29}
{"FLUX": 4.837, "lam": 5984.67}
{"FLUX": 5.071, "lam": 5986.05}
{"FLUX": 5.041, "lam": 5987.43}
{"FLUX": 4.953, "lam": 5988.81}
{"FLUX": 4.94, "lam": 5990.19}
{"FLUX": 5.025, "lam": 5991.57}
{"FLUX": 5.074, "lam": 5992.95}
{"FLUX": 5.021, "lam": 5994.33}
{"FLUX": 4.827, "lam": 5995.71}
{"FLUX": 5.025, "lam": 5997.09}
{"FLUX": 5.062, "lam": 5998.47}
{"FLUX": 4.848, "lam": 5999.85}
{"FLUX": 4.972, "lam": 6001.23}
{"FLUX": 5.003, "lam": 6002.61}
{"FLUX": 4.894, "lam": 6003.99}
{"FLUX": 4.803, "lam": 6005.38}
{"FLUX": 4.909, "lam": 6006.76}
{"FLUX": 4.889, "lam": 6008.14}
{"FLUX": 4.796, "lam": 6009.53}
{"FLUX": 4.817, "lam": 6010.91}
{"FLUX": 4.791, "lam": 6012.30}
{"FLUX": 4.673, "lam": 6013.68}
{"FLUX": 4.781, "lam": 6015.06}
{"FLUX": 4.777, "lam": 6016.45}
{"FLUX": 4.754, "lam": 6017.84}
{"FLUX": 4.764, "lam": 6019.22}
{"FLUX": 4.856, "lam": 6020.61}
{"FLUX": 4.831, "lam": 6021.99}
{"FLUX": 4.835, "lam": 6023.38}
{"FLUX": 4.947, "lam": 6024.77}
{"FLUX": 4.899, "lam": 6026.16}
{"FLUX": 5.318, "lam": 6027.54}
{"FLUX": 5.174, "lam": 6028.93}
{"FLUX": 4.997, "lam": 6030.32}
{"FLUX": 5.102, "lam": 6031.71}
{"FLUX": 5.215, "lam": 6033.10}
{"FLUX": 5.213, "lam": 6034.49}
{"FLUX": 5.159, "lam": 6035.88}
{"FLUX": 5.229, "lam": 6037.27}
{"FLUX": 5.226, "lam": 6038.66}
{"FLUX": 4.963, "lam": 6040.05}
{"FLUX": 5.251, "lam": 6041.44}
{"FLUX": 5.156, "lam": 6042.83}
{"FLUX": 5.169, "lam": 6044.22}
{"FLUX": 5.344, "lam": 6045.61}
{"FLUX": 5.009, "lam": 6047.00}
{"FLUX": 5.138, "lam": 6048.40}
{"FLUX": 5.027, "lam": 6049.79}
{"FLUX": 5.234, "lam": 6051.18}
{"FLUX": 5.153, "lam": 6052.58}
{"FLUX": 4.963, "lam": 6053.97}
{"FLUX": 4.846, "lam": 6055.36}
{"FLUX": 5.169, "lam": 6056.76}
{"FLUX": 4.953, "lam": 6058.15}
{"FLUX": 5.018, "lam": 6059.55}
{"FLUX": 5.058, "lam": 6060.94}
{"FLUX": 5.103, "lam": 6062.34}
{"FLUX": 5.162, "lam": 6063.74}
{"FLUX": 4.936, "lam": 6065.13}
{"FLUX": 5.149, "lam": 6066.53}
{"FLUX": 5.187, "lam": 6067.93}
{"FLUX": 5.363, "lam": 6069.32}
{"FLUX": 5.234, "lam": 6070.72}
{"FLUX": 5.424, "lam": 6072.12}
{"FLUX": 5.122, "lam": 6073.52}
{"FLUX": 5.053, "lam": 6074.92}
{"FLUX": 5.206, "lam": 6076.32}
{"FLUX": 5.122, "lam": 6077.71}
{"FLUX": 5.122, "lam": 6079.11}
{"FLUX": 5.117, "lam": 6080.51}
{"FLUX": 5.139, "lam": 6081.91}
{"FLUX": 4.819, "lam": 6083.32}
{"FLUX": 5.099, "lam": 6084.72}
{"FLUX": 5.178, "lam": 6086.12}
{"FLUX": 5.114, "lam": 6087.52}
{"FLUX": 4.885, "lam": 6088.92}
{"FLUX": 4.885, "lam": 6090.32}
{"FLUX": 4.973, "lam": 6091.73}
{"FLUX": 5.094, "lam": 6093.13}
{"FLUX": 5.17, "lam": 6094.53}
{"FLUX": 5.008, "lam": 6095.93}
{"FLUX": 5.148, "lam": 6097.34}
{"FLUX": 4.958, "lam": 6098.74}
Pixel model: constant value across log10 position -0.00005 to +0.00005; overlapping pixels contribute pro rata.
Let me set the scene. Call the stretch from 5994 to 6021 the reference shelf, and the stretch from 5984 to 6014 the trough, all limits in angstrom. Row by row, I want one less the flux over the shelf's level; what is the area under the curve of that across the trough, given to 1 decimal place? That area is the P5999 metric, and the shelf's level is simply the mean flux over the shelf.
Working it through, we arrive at -0.4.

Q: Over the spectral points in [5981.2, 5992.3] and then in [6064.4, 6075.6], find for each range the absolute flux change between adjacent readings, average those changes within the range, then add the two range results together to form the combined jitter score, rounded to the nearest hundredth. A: 0.35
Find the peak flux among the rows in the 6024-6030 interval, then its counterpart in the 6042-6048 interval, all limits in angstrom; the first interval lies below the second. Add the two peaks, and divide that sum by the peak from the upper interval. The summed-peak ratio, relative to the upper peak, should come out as 2.00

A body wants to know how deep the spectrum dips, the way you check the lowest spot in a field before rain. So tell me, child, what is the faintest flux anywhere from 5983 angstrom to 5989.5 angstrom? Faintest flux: 4.296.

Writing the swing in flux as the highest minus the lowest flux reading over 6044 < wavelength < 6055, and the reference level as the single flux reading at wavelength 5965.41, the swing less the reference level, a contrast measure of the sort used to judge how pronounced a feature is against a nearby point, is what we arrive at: -4.61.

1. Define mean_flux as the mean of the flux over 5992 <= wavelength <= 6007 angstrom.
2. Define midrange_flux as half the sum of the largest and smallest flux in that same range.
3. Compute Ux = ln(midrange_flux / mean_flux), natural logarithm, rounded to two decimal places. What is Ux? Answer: 0.00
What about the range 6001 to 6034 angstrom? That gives 0.02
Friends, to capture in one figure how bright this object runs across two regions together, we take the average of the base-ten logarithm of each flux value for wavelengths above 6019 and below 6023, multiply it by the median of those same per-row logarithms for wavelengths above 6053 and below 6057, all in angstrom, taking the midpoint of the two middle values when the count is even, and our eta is 0.475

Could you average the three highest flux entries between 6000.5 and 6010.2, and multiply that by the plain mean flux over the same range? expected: 24.3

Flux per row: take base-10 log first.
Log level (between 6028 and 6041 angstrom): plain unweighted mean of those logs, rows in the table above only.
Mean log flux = 0.711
